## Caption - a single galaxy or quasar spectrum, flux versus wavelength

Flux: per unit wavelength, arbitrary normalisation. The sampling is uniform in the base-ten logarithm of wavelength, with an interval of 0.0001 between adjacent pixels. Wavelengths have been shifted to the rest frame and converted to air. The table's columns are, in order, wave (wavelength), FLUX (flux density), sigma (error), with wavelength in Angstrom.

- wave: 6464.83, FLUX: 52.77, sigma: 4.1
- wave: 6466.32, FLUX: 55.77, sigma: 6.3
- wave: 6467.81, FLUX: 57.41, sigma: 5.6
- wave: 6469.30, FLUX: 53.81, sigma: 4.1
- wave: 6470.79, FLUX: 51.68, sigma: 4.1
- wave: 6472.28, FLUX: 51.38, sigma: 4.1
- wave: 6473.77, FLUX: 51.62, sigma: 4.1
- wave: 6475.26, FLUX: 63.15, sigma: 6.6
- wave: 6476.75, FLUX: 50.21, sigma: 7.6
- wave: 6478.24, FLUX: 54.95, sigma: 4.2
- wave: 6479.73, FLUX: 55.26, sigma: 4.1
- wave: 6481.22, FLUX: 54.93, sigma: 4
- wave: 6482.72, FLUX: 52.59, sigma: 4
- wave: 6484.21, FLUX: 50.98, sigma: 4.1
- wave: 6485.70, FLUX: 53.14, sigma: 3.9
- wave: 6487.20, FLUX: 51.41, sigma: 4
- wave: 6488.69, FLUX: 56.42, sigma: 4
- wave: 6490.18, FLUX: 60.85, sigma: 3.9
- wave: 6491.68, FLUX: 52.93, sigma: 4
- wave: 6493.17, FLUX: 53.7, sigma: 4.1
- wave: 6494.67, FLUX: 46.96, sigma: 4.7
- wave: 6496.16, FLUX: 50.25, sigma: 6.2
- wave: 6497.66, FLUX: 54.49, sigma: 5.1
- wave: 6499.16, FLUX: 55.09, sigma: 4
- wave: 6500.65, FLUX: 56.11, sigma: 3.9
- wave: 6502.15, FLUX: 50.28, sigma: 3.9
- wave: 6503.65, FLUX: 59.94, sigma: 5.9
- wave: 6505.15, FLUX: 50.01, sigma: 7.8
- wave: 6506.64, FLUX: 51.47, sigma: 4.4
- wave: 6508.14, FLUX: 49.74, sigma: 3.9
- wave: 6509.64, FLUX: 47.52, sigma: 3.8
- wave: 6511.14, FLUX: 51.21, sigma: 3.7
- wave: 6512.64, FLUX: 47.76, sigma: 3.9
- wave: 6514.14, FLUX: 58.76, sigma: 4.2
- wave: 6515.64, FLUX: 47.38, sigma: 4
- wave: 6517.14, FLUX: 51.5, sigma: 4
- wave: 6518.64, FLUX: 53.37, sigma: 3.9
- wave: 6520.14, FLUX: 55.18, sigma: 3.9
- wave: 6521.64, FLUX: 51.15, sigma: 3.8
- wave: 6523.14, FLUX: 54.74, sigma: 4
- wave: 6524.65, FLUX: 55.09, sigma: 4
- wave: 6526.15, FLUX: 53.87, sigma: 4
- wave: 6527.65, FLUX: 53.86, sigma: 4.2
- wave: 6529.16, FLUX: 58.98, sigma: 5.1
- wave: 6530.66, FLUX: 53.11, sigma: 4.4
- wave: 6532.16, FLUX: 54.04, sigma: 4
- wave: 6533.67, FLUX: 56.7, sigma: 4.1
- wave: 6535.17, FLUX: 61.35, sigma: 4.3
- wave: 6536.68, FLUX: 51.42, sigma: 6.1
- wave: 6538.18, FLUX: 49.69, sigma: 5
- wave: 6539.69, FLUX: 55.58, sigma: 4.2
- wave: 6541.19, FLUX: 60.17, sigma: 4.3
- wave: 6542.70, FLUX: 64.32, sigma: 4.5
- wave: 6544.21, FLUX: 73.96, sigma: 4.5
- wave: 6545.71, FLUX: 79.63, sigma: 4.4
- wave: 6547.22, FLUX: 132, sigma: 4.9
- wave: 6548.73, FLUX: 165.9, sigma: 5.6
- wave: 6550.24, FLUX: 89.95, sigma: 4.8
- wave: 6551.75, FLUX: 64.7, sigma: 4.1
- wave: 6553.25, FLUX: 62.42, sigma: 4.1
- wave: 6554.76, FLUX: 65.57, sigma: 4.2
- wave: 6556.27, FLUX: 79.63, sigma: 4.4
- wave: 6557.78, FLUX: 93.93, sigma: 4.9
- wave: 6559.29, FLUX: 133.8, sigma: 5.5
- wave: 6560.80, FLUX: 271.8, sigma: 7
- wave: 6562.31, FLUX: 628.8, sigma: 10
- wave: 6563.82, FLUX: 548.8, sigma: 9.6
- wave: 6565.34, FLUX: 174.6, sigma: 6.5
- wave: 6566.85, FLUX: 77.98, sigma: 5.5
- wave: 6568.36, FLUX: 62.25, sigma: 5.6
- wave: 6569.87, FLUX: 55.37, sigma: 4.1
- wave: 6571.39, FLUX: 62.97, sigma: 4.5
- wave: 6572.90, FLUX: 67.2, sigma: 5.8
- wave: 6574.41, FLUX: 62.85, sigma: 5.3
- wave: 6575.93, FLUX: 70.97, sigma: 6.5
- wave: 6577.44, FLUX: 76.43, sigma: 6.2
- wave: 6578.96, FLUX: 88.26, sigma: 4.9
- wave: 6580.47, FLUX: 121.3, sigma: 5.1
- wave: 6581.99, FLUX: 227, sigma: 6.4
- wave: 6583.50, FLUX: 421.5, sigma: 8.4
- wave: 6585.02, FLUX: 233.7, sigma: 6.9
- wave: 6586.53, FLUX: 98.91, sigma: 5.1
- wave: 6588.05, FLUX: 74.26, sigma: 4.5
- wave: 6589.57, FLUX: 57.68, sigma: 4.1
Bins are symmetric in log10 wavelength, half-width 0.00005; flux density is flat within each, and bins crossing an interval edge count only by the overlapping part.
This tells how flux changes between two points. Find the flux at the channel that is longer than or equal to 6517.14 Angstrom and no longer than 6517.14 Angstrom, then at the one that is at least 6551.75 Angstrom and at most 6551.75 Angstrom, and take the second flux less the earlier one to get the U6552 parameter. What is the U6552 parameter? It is 13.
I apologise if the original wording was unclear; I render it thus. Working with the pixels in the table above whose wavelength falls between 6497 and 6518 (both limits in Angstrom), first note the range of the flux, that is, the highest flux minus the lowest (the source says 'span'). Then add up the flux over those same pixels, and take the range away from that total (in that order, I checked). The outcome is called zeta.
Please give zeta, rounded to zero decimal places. 719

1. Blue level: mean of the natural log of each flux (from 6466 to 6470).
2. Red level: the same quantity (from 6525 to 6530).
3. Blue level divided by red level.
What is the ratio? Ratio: 1.00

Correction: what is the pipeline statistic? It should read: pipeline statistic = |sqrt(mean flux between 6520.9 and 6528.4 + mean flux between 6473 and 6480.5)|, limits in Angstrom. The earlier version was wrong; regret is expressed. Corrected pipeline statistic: 10.4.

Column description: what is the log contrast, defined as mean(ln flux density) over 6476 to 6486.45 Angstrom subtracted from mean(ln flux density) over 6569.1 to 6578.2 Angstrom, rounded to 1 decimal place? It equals 0.2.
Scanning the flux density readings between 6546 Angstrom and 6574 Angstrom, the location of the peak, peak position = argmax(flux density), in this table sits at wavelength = 6562.31 Angstrom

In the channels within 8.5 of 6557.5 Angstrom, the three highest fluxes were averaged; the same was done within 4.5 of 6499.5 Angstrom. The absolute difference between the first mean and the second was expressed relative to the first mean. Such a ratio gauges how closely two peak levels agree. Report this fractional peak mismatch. 0.88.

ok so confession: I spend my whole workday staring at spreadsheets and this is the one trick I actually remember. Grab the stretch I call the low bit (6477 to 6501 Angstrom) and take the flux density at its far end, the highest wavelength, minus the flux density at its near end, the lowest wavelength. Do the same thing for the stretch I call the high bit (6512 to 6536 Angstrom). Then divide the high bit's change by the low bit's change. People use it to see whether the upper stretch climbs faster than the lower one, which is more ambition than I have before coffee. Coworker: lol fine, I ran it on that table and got 12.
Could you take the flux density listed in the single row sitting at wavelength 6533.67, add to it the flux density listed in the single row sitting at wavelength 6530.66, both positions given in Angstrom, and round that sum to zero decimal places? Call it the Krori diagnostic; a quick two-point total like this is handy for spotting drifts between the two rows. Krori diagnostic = 110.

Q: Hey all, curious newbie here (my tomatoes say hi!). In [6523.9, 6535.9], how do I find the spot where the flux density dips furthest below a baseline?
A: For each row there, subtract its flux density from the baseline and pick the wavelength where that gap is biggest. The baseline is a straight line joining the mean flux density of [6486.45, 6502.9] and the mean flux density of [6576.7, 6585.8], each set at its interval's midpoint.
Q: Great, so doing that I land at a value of 6532.16 Angstrom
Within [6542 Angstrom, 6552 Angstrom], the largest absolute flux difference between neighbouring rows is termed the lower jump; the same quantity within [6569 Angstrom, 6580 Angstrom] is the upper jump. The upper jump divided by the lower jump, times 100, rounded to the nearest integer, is 16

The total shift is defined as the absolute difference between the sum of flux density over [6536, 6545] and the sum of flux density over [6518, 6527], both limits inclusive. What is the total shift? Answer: 32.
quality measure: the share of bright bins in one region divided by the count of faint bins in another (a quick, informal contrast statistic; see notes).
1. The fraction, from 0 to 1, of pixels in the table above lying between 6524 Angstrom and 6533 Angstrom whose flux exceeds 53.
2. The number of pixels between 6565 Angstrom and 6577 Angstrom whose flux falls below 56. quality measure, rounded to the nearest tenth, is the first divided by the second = 1.0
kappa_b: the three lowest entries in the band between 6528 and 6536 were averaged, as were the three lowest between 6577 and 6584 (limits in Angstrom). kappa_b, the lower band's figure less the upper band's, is -41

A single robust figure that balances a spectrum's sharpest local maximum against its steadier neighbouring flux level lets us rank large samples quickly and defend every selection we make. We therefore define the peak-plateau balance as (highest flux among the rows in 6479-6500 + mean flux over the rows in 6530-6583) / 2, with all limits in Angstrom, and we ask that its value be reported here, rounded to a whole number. 90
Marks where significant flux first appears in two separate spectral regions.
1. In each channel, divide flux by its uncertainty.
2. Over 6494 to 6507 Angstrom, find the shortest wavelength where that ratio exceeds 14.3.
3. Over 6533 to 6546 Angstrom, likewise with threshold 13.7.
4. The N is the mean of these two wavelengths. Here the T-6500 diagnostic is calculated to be 6517.2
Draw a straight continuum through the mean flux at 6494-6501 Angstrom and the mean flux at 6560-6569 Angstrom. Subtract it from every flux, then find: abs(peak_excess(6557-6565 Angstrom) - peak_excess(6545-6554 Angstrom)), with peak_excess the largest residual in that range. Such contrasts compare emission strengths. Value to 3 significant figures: 414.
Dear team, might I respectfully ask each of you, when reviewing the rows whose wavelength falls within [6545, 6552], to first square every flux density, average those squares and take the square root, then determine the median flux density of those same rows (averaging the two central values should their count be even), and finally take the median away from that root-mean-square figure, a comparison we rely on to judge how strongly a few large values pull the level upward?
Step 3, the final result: 23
